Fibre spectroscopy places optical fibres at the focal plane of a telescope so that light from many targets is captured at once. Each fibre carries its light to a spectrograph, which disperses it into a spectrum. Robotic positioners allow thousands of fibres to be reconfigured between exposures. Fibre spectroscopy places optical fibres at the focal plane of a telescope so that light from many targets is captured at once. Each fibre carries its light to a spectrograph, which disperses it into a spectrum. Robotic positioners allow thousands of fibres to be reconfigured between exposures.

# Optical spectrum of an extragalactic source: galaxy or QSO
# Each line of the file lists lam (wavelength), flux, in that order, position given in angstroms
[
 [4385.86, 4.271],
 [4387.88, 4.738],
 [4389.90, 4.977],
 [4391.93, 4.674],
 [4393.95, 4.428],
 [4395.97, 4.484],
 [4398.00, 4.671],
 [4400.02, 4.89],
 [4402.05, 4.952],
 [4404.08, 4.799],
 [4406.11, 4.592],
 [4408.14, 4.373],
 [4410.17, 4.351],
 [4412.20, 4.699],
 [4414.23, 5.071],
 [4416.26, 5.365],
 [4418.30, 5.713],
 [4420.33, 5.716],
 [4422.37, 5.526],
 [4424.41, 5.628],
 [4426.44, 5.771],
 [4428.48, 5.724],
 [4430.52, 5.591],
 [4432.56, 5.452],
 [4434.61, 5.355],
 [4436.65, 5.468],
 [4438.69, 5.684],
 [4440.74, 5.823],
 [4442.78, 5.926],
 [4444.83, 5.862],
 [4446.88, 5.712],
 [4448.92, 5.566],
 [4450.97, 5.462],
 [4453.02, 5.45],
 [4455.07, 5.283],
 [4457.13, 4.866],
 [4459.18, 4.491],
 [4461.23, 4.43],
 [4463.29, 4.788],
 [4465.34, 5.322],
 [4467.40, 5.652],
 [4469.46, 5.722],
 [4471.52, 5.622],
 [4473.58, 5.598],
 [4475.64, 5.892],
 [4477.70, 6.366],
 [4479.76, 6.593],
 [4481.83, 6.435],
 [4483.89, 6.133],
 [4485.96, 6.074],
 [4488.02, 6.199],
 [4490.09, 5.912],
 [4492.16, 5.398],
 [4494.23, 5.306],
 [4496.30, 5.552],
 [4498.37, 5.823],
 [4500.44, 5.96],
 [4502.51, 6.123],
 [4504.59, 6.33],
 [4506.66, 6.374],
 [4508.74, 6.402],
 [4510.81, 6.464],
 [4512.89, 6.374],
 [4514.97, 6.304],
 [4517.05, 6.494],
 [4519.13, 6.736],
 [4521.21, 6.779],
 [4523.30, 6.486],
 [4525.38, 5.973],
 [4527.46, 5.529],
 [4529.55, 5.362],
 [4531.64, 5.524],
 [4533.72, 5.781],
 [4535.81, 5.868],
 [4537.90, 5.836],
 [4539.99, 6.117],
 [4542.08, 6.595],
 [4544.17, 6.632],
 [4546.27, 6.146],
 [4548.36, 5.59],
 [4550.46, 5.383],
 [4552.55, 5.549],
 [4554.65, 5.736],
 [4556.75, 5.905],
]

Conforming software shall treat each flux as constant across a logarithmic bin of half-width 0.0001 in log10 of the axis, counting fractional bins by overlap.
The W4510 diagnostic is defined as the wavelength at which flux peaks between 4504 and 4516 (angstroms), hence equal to 4510.81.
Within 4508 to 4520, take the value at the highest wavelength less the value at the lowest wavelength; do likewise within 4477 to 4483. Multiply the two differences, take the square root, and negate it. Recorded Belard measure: -0.15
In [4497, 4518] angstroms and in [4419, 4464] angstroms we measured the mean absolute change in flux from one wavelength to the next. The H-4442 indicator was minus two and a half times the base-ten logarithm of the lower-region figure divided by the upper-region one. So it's -0.38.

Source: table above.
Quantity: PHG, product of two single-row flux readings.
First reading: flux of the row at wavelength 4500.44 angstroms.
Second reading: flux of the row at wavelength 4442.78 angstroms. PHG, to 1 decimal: 35.3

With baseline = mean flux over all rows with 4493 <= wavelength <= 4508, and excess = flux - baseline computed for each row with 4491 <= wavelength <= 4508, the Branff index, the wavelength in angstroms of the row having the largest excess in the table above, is 4506.66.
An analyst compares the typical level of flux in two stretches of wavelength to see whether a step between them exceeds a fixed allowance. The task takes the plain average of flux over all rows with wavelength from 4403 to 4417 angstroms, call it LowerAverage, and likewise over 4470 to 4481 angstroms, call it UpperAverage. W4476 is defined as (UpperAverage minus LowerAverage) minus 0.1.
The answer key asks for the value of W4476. 1.2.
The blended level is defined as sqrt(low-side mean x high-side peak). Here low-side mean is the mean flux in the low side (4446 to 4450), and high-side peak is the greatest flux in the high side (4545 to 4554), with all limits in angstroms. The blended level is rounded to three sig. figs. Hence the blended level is 5.89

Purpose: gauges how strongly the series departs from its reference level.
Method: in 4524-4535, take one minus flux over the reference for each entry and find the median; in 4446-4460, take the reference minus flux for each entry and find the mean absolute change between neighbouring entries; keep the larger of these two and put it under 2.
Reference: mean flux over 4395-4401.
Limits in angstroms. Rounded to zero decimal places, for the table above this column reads 10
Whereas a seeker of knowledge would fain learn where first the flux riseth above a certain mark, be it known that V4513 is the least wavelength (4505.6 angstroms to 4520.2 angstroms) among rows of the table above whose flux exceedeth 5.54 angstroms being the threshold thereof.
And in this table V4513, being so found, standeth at 4506.66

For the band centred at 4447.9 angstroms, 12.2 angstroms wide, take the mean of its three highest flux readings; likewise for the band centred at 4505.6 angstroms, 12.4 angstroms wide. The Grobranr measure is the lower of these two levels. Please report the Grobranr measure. 5.8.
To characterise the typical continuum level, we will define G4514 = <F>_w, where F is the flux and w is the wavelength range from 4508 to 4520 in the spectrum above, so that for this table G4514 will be 6.5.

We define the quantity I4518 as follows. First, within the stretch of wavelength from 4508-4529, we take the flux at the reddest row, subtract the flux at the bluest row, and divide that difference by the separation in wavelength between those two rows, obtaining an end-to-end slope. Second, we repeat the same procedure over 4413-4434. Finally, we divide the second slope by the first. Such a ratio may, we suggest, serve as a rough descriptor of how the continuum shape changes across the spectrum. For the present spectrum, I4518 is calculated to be -0.4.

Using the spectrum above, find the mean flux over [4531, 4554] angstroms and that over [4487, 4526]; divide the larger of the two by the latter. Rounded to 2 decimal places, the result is 1.00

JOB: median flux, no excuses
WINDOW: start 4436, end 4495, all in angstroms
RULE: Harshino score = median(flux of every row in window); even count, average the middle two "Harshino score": 5.7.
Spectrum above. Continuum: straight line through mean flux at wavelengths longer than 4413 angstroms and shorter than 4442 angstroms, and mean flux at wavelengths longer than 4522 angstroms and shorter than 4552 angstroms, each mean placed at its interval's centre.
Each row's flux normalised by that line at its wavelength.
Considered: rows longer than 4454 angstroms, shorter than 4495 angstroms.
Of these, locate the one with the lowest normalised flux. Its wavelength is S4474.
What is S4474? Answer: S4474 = 4461.23 angstroms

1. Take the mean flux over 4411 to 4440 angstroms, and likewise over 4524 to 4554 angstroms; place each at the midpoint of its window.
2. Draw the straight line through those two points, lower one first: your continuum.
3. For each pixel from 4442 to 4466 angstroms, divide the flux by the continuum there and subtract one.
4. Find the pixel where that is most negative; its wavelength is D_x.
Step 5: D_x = 4461.23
